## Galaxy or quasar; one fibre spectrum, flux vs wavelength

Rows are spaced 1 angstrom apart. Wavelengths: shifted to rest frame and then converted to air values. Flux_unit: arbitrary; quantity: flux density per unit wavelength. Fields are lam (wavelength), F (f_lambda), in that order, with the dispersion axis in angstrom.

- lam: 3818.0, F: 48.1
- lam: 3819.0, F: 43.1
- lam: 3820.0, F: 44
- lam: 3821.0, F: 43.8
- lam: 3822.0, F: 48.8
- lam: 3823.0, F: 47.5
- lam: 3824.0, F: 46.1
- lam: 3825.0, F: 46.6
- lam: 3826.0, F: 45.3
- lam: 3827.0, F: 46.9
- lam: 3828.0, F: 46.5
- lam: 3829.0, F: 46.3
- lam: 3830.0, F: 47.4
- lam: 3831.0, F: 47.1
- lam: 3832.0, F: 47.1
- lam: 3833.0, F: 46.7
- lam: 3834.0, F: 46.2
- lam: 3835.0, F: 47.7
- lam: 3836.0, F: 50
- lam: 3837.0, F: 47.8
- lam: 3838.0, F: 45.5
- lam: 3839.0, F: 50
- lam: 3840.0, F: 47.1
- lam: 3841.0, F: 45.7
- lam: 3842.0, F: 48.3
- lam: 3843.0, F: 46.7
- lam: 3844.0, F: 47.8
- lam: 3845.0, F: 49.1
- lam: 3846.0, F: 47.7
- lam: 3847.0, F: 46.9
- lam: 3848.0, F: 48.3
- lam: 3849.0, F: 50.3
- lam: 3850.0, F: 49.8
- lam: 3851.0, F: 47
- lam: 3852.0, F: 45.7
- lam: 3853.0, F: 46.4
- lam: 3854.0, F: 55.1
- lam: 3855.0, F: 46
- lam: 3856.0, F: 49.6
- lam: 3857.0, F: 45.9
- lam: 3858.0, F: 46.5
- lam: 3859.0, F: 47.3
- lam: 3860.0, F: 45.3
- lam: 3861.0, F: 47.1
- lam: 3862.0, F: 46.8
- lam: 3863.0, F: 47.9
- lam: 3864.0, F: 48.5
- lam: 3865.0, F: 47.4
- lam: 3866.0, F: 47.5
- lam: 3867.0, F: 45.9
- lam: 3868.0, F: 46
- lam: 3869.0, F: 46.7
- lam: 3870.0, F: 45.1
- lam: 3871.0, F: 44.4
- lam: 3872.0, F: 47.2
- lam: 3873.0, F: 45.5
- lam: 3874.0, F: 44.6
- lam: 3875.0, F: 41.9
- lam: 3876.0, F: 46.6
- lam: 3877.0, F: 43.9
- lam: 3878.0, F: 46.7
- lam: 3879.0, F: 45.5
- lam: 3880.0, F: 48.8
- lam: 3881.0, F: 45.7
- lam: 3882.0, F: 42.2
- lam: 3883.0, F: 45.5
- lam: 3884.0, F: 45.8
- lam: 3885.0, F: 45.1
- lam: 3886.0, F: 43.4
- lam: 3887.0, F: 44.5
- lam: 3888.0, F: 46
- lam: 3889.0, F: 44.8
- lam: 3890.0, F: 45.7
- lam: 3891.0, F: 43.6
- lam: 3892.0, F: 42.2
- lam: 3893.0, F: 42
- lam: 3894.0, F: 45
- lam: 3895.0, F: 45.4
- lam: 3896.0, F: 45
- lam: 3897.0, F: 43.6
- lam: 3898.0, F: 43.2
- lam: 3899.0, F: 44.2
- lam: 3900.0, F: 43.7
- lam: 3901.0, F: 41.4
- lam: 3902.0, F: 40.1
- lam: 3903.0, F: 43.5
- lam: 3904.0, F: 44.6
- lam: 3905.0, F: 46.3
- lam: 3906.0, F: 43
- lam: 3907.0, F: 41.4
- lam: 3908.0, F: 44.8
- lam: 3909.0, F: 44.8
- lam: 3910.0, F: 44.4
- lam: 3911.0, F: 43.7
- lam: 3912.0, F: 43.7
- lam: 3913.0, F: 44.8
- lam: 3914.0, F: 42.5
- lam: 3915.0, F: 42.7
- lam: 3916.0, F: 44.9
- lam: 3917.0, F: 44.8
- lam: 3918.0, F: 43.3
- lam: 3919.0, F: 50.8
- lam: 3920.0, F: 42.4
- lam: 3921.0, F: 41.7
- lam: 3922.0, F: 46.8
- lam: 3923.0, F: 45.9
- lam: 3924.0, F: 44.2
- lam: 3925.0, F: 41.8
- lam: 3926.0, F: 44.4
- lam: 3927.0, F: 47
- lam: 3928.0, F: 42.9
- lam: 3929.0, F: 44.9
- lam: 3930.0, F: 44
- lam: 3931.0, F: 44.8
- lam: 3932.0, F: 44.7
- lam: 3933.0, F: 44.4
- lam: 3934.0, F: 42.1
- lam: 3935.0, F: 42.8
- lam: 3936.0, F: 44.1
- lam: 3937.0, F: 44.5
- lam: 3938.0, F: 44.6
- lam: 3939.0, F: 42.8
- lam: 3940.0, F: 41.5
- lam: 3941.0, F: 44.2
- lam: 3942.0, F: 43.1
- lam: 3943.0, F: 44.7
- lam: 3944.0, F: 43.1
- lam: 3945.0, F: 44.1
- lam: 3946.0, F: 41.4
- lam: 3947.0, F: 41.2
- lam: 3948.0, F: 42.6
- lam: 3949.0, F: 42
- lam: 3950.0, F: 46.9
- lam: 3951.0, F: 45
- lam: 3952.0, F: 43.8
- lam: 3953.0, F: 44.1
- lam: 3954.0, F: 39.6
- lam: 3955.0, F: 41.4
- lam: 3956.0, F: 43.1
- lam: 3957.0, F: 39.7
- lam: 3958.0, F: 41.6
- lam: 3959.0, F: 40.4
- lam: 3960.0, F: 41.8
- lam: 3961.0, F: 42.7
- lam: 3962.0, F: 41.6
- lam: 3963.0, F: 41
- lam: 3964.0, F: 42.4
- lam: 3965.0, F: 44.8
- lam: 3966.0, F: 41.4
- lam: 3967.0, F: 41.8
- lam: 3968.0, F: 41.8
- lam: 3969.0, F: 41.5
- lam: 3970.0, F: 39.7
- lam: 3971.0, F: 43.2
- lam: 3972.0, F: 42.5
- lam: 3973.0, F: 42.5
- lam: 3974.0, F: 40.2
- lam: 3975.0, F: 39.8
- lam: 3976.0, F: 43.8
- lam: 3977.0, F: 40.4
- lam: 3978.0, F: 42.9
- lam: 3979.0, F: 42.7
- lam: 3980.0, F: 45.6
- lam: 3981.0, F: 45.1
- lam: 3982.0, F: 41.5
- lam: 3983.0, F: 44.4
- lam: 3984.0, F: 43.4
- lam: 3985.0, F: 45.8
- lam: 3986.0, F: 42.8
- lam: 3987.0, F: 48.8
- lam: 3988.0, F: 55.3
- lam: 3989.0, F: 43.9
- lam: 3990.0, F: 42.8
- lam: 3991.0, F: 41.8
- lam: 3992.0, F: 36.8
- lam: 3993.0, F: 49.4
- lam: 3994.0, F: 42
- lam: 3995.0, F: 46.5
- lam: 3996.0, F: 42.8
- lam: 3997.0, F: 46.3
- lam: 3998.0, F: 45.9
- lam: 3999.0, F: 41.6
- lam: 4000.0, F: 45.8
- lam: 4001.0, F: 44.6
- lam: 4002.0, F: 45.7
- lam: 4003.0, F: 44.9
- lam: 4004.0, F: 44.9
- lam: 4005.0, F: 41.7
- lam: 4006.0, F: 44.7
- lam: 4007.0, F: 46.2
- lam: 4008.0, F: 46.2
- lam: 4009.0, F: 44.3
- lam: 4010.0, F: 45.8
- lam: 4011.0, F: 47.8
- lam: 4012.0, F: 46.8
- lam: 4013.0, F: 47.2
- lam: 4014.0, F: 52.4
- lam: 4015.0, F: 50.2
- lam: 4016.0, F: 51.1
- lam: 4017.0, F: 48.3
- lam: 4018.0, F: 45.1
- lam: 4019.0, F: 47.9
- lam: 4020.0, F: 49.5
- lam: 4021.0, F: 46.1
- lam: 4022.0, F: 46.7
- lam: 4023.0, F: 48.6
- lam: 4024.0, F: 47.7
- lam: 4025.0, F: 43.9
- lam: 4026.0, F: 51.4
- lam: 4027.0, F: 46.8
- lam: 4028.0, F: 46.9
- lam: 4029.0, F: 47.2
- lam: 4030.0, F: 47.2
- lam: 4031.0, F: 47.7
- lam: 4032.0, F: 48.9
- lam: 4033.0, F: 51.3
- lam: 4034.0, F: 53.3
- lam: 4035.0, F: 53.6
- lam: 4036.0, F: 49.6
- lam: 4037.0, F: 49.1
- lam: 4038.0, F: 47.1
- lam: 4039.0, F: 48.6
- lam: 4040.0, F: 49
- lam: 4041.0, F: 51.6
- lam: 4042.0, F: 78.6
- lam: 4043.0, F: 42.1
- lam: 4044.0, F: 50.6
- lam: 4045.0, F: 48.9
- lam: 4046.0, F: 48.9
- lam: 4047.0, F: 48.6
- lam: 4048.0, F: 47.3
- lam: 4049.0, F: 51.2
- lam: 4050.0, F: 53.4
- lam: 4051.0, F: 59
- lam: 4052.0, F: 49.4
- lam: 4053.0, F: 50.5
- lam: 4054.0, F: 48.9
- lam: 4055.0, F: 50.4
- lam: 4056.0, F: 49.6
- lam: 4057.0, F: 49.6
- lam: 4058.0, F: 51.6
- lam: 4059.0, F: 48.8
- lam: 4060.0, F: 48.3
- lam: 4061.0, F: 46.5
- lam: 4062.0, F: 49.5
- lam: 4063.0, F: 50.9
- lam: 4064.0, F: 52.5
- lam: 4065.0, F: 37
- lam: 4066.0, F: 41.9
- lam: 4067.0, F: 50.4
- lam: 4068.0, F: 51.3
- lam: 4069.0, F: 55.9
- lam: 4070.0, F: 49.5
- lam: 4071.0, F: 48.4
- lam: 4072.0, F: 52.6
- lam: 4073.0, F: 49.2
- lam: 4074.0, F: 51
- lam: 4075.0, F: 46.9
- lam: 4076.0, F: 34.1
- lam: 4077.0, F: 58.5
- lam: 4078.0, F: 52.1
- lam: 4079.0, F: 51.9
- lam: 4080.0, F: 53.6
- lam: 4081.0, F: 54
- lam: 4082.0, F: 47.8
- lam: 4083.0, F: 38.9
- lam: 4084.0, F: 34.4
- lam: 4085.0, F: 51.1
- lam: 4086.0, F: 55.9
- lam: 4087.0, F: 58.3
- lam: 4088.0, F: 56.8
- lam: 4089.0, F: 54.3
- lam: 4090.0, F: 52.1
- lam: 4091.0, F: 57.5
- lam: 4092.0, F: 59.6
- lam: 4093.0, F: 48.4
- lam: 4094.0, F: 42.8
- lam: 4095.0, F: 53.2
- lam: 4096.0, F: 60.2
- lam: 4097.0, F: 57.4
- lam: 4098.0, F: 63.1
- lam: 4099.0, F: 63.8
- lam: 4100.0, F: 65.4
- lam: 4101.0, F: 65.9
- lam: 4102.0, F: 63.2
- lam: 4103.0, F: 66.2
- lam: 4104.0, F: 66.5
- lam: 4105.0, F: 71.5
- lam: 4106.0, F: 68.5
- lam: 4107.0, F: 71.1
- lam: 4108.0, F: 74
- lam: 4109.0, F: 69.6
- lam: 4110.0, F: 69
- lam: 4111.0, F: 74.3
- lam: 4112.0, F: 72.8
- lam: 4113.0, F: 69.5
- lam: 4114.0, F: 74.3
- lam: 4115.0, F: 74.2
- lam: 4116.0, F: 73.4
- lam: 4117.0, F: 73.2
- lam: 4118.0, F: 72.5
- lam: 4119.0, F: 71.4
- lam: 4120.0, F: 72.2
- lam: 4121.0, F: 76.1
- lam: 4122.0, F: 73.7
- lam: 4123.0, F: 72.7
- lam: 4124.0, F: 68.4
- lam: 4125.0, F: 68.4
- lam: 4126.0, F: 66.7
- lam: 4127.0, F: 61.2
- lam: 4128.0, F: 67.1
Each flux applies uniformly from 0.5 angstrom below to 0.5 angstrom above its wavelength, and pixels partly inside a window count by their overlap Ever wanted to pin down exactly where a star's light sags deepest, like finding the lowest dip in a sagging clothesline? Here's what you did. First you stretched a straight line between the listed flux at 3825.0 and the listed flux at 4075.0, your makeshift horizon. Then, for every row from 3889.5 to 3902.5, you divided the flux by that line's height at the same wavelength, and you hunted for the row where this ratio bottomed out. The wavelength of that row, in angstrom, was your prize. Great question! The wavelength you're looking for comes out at 3902.0 angstrom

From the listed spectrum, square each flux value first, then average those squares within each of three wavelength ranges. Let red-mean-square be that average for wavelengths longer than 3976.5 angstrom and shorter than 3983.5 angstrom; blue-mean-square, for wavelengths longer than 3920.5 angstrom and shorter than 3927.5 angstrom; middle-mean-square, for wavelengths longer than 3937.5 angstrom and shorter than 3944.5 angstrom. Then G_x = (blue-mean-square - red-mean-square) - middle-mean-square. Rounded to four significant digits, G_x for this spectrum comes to -1771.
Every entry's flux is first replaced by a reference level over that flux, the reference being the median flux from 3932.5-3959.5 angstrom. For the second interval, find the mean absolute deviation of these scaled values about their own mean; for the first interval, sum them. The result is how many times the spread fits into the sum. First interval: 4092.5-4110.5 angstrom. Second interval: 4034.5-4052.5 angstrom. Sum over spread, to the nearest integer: 210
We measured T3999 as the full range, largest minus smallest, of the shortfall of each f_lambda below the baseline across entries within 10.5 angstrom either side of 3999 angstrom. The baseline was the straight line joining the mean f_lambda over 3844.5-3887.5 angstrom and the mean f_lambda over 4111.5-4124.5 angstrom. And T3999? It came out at 12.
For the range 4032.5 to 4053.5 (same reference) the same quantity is 37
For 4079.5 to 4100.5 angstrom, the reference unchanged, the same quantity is 29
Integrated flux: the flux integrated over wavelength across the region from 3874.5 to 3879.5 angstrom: 225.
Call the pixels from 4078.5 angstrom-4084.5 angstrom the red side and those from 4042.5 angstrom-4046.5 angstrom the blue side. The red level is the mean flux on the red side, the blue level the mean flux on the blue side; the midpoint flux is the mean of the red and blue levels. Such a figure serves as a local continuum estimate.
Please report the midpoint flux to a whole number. 47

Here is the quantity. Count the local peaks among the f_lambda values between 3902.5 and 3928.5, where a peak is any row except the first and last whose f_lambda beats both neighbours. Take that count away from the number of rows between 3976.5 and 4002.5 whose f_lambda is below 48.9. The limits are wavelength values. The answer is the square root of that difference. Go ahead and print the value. 4.2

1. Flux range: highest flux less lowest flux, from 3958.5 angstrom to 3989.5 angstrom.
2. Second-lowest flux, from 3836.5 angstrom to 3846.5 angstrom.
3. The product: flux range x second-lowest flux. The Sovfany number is 713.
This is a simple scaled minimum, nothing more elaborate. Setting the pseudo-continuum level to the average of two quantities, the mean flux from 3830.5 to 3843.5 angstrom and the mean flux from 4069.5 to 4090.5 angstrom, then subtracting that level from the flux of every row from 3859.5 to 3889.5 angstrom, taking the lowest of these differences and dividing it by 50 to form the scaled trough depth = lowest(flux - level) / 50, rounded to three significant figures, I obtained -0.136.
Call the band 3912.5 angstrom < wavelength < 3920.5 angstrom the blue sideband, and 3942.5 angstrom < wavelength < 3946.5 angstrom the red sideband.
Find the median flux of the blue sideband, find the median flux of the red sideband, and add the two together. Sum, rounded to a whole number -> 88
